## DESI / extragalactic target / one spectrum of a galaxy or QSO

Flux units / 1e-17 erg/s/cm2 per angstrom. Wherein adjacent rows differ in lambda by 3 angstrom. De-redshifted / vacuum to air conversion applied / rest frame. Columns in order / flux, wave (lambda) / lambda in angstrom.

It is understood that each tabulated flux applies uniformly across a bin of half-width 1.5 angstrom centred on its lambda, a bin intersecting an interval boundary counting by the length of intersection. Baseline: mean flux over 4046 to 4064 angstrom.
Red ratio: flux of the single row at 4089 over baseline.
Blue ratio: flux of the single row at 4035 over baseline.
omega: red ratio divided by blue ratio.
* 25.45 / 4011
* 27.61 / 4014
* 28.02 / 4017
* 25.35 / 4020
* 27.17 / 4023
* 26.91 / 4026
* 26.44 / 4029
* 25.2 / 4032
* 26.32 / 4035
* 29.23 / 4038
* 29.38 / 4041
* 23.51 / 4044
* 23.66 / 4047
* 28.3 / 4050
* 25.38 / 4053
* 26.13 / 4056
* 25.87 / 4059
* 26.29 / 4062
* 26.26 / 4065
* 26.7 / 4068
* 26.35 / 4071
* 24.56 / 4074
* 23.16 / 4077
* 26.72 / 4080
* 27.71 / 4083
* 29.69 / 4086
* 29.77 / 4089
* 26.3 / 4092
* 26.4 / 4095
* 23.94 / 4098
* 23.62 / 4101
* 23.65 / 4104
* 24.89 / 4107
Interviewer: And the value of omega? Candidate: 1.13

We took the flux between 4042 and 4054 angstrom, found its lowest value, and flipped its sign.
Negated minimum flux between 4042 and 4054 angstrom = -23.5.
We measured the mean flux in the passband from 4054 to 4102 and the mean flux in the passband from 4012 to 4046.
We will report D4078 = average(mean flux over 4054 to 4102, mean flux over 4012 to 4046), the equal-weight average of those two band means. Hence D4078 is 26.5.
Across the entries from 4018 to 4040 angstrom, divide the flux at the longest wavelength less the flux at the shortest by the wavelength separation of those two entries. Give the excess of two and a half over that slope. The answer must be 2.28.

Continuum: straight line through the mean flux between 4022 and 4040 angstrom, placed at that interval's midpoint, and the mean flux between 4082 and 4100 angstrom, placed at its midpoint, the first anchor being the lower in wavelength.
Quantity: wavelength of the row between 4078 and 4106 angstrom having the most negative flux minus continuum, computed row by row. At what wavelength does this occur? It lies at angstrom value 4101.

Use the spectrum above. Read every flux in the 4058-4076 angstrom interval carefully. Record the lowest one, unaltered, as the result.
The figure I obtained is 24.56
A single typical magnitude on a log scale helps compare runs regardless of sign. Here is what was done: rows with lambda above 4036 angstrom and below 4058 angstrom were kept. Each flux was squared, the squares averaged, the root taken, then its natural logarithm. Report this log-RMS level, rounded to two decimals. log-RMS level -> 3.28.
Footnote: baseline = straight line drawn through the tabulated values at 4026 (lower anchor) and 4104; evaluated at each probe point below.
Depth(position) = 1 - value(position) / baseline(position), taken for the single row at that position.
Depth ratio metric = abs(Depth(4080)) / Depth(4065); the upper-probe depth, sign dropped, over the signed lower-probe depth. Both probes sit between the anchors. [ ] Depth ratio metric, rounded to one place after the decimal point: -2.2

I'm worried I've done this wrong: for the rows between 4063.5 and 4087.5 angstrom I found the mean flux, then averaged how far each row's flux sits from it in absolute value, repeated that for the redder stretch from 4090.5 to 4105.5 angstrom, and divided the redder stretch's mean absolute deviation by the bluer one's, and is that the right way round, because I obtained 0.96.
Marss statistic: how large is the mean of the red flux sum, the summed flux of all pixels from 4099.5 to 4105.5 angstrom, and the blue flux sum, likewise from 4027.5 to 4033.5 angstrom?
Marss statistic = 49.5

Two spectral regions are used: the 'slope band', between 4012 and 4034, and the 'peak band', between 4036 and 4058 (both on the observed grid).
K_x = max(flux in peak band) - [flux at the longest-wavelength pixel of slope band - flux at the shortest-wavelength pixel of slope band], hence 31.8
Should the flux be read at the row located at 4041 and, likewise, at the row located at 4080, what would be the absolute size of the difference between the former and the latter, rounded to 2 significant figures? 2.7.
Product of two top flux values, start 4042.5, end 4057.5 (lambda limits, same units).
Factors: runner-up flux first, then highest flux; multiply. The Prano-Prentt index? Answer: 739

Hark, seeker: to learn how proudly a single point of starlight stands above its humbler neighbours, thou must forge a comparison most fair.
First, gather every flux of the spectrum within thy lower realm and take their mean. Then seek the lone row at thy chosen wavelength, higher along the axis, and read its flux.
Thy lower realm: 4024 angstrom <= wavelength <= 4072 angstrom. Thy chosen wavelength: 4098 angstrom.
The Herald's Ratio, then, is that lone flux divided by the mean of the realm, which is 0.908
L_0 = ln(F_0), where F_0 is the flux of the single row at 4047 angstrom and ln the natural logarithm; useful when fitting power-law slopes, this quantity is 3.16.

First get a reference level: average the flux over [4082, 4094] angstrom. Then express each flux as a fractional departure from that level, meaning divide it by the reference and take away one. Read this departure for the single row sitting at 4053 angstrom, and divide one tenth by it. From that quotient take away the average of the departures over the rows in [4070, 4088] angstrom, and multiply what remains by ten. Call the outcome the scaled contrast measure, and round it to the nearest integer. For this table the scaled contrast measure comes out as -9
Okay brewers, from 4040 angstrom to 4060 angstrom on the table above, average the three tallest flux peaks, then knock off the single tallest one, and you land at -1.4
